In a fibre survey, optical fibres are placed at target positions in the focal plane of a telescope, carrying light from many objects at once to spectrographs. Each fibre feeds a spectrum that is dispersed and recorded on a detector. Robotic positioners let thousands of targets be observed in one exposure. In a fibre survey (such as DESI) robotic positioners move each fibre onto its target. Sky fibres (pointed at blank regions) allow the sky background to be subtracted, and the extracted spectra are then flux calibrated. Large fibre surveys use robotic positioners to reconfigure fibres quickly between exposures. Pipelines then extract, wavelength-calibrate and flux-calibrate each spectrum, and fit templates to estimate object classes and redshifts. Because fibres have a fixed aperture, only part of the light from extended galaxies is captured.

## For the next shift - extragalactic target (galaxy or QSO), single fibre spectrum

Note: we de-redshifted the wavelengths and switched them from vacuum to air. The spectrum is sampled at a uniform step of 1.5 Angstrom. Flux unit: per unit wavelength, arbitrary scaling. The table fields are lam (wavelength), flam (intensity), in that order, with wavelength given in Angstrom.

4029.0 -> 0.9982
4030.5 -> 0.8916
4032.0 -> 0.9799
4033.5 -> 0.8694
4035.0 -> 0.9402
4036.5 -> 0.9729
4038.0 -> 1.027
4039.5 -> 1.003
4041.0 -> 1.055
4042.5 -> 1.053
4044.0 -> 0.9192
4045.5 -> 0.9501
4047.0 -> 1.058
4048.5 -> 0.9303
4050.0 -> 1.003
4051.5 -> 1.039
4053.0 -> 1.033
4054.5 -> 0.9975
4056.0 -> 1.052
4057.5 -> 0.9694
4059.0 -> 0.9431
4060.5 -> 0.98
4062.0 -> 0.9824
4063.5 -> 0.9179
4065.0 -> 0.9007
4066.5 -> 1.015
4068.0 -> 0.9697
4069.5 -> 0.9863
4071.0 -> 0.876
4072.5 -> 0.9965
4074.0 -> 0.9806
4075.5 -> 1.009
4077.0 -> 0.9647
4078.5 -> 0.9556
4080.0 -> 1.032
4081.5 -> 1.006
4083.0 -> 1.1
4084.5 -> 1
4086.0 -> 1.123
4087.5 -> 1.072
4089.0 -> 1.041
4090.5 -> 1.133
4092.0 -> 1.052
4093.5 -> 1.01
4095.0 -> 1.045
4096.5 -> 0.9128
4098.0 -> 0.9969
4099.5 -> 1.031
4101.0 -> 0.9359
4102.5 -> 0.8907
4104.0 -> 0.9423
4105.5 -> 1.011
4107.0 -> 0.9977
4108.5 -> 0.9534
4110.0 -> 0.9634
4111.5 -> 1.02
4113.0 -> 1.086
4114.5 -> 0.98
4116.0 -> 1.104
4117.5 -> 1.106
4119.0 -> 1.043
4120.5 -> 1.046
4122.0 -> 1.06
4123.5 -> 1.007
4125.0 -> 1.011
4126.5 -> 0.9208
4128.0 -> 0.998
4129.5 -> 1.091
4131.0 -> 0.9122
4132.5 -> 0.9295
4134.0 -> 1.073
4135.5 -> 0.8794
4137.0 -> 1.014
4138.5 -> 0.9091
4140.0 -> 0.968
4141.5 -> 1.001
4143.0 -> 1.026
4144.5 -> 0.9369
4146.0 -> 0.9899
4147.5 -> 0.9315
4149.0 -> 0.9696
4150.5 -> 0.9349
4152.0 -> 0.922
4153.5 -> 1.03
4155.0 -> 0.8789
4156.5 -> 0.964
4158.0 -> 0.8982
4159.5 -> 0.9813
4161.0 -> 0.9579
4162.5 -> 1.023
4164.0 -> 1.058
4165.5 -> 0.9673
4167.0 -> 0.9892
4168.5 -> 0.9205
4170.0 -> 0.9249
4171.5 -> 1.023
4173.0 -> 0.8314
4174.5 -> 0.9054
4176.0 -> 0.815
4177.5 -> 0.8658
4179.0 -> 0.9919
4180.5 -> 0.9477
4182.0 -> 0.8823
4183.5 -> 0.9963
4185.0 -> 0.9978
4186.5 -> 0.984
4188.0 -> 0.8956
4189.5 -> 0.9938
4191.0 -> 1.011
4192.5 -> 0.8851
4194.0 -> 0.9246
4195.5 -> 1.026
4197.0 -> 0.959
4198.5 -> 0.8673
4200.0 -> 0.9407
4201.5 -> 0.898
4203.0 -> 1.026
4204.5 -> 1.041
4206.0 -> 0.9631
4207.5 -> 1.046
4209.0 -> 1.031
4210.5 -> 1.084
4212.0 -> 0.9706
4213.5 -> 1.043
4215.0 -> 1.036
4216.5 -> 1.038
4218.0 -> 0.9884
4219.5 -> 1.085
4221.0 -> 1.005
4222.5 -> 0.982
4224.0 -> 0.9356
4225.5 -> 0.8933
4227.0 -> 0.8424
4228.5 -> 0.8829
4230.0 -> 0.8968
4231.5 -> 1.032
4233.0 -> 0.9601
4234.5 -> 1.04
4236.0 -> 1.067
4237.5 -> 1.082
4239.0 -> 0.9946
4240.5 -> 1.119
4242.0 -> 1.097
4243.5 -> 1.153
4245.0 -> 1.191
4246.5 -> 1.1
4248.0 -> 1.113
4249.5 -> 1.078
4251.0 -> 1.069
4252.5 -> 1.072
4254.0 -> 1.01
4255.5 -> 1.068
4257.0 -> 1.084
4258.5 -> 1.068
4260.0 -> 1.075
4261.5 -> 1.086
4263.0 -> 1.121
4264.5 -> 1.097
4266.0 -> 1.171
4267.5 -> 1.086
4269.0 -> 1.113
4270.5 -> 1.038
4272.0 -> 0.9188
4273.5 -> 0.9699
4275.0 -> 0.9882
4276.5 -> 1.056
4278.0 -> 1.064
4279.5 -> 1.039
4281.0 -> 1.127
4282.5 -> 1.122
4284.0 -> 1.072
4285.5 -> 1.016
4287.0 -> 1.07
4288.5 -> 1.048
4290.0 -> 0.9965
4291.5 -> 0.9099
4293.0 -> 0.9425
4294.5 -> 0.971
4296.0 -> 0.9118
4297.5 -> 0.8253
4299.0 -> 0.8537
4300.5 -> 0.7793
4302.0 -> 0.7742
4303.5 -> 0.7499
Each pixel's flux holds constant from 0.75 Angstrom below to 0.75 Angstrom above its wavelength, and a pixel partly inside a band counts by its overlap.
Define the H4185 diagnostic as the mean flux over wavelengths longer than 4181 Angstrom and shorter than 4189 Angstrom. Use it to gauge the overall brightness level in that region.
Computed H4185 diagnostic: 0.95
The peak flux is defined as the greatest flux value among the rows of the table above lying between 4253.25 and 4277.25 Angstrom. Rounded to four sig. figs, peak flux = 1.171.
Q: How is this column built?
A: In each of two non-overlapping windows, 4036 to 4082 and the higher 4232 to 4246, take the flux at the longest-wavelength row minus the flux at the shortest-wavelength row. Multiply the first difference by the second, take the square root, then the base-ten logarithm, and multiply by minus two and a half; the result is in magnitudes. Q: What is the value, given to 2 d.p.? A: 2.65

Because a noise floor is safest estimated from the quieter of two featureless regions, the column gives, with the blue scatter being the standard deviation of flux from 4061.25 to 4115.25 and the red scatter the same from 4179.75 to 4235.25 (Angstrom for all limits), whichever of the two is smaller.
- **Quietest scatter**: 0.061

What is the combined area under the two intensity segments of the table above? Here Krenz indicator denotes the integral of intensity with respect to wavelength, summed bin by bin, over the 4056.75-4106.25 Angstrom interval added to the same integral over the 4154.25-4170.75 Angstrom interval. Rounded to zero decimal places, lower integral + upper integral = 65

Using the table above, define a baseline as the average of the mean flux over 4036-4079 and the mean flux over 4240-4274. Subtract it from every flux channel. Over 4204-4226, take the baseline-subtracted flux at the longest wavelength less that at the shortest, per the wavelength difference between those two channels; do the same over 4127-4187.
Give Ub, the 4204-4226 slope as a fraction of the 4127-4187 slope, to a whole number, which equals 29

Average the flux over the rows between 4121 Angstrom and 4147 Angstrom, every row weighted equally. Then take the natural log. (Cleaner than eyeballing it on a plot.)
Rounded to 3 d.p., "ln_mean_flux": -0.016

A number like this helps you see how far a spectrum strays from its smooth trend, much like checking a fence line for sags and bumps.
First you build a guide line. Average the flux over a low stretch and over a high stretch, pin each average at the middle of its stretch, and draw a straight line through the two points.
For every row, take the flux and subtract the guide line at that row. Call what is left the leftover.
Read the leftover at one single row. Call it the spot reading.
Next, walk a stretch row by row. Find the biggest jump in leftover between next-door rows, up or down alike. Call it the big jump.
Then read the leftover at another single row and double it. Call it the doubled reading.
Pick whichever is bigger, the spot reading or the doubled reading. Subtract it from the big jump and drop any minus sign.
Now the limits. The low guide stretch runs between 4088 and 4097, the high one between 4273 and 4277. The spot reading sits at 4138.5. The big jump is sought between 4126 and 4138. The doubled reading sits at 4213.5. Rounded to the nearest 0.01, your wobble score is 0.14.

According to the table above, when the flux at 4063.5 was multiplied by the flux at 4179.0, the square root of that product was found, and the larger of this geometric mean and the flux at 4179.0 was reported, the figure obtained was 0.99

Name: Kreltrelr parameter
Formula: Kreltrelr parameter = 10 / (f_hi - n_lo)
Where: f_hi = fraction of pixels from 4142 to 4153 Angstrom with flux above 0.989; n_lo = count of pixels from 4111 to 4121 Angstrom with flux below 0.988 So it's -14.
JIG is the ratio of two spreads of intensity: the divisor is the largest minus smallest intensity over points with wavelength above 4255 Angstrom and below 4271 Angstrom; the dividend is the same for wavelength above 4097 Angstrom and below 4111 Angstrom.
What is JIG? 1.05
